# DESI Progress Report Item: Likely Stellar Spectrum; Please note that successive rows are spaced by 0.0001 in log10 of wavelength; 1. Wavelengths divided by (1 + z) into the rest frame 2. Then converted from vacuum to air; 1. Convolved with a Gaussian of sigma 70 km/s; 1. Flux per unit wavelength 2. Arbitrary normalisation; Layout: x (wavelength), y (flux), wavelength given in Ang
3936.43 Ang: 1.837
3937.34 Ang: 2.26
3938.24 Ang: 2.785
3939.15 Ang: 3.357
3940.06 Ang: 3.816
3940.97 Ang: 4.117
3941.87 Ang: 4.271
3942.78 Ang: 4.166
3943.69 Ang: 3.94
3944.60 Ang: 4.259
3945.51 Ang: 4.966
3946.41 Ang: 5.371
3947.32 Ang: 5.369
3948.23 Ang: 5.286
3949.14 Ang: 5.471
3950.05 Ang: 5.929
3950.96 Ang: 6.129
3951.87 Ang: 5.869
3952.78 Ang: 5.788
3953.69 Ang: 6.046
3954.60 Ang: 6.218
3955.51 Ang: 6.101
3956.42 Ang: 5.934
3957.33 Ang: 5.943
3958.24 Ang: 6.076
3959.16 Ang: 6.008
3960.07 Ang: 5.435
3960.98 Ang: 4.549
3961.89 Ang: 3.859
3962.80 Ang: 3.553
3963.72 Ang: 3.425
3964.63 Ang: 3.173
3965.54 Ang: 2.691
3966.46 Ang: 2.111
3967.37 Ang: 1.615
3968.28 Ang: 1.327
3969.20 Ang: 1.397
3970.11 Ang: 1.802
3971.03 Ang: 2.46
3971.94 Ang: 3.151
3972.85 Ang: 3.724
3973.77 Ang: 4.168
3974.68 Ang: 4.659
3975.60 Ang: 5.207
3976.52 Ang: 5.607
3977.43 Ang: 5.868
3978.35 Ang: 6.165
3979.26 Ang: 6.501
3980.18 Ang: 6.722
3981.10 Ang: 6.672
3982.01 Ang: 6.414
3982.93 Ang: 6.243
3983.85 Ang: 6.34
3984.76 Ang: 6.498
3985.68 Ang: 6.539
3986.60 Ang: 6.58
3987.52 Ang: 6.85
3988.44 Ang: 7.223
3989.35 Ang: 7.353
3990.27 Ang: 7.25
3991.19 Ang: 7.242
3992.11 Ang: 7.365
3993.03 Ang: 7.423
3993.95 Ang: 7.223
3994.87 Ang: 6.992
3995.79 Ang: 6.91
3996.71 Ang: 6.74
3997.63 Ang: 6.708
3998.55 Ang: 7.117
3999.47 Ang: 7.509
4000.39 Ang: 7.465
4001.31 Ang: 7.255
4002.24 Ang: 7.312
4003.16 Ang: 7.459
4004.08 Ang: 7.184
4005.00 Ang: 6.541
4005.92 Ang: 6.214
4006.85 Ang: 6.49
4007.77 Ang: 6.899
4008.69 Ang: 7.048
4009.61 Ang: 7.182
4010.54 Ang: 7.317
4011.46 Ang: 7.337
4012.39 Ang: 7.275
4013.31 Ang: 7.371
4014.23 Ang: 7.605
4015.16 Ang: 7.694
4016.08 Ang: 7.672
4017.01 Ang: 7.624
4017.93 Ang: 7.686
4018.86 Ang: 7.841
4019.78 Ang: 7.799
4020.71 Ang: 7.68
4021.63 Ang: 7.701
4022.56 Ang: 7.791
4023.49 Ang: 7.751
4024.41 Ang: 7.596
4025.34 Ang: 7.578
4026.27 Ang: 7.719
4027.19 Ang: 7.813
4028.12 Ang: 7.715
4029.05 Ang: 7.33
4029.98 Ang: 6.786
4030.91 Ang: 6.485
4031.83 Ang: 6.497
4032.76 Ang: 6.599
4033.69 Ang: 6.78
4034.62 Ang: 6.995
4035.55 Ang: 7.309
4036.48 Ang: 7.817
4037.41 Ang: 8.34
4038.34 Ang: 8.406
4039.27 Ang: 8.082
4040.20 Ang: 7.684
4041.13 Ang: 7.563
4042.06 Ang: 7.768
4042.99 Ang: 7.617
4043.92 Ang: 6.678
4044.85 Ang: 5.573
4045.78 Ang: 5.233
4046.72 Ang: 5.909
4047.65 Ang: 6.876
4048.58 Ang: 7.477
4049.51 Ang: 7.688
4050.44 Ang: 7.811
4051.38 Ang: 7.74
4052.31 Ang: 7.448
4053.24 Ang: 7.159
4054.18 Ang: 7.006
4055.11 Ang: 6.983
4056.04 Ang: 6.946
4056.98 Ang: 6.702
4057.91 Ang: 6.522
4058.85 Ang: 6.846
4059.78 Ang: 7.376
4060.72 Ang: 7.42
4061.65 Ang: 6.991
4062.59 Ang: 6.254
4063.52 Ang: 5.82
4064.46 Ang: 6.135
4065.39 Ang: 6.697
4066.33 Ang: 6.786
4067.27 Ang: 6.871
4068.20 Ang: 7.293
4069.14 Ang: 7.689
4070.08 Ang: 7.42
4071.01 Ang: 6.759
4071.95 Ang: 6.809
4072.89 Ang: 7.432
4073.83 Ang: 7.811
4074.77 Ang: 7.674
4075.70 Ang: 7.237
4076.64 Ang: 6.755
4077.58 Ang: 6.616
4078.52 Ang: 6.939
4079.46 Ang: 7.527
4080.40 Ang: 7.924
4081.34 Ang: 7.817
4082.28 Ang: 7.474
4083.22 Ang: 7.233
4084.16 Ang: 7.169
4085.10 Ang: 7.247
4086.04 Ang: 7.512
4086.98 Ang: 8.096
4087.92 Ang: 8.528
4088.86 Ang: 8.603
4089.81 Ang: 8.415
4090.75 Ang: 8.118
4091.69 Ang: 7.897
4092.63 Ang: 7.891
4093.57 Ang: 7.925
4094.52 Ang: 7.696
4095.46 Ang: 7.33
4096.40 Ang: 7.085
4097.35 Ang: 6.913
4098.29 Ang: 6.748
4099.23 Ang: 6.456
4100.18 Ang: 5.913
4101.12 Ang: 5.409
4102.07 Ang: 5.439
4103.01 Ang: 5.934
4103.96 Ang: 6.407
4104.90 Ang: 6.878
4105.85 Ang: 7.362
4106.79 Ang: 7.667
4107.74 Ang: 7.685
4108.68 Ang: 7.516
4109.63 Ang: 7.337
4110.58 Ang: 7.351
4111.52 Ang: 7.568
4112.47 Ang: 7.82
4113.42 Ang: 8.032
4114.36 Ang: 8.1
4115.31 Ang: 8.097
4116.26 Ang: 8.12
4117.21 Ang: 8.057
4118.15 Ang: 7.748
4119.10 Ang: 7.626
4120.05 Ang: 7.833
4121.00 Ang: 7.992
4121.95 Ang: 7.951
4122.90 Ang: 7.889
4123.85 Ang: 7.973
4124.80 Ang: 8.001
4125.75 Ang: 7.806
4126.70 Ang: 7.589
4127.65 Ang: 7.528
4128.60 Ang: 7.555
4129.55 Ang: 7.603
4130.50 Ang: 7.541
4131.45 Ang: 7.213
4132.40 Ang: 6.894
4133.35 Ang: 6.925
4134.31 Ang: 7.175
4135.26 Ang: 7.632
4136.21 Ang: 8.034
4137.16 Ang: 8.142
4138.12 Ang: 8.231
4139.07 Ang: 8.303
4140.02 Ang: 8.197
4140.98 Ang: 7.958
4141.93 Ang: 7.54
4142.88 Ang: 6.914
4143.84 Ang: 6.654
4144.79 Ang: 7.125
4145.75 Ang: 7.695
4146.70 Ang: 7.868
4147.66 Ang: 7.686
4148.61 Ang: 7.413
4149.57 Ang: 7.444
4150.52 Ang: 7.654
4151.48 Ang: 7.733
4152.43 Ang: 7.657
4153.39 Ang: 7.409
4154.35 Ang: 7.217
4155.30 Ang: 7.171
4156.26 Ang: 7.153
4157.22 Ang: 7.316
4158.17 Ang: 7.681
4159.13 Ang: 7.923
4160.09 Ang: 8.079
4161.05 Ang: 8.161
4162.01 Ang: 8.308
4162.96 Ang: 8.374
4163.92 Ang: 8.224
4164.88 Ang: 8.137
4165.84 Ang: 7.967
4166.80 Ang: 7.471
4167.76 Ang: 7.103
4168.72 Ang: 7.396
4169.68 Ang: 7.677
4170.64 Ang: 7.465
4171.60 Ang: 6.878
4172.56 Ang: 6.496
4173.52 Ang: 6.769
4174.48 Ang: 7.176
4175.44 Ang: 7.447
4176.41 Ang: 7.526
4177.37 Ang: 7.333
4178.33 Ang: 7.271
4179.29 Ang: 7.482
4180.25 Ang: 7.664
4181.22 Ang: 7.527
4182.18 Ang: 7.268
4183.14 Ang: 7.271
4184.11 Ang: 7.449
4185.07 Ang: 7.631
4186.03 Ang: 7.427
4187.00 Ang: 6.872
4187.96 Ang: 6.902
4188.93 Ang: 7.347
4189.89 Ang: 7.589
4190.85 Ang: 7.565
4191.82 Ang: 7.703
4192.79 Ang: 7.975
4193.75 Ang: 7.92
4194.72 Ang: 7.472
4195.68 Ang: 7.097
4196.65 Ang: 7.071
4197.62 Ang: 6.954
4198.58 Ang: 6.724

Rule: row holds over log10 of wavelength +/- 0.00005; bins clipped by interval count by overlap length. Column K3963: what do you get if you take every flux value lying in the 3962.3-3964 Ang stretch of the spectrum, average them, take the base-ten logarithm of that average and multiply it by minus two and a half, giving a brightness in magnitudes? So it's -1.36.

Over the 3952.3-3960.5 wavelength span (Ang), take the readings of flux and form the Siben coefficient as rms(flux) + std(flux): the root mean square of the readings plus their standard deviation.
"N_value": 6.2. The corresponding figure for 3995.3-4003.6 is 7.5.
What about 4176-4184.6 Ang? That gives 7.6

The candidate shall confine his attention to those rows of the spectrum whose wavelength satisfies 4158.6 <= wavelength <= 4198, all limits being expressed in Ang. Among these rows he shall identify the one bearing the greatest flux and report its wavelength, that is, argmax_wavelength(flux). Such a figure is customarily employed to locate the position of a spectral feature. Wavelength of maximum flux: 4162.96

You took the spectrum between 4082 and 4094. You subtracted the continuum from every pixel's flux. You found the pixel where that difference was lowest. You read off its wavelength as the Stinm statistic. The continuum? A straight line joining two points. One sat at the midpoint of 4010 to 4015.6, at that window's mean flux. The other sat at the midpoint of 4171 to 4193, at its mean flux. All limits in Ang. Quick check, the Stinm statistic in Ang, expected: 4084.16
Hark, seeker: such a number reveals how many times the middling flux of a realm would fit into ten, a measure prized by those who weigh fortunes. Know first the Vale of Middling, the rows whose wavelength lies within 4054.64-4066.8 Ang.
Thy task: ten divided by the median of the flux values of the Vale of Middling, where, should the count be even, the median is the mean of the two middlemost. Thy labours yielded 1.474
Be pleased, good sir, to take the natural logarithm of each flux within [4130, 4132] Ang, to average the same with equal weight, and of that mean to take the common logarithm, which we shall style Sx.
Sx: 0.301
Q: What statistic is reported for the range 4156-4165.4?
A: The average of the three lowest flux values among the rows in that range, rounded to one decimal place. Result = 7.4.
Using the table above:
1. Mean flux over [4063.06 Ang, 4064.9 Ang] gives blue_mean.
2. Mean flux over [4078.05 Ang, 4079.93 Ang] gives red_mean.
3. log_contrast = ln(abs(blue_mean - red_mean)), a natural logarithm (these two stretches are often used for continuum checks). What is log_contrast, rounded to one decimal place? 0.2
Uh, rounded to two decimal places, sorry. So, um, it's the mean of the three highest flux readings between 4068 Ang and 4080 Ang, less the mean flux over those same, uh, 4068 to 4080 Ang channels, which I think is 0.50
